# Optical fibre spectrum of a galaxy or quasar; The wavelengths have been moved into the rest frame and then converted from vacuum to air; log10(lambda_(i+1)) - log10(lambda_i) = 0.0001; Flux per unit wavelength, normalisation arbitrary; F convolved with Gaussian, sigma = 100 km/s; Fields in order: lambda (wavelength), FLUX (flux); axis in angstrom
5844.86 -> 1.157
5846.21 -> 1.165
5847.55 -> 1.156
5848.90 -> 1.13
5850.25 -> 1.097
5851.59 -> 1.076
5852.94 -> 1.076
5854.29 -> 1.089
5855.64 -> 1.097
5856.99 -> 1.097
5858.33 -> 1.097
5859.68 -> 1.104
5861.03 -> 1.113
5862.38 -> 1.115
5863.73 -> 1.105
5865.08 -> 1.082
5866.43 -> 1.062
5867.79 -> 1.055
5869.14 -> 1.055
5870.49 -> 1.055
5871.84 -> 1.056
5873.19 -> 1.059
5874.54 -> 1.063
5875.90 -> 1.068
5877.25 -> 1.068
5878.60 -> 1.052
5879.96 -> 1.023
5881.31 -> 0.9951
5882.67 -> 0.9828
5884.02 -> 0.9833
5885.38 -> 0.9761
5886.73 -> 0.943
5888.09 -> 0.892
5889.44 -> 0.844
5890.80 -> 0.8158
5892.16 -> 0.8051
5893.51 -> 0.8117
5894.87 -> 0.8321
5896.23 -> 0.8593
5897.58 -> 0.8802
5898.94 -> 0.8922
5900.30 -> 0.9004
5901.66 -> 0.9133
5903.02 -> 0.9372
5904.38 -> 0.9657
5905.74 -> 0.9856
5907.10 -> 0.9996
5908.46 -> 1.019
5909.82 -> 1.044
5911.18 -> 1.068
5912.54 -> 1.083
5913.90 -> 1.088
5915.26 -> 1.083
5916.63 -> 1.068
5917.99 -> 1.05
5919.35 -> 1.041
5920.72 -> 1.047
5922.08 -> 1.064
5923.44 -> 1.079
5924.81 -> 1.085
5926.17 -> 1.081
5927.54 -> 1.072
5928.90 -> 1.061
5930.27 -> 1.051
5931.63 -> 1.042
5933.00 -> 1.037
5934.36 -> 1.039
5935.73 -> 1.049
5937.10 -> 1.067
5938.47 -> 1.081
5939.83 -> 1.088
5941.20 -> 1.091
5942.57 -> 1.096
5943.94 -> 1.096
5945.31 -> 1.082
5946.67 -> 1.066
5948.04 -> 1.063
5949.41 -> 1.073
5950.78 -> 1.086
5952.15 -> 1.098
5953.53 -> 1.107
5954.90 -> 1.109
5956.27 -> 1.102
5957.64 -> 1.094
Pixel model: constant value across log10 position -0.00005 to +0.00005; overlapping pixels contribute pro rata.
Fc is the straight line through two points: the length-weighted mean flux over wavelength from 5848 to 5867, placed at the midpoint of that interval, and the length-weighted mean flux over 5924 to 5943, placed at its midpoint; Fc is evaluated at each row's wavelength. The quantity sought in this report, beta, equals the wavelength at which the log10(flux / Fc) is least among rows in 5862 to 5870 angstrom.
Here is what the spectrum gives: 5867.79 angstrom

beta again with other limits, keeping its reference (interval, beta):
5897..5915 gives 5897.58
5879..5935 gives 5892.16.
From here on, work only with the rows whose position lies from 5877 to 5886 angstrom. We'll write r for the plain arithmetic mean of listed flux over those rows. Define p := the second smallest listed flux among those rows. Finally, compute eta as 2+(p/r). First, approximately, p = 0.9828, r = 1.01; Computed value 2.97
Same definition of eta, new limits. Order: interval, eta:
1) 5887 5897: 2.97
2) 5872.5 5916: 2.84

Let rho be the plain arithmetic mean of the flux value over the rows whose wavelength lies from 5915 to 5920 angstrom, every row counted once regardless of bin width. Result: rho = 1.06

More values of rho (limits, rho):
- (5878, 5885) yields 1.01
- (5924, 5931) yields 1.07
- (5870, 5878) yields 1.06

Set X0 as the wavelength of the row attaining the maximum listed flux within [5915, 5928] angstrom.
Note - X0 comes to 5924.81 angstrom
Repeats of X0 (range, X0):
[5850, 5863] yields 5862.38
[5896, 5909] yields 5908.46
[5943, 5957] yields 5954.90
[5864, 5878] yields 5865.08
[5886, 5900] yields 5886.73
